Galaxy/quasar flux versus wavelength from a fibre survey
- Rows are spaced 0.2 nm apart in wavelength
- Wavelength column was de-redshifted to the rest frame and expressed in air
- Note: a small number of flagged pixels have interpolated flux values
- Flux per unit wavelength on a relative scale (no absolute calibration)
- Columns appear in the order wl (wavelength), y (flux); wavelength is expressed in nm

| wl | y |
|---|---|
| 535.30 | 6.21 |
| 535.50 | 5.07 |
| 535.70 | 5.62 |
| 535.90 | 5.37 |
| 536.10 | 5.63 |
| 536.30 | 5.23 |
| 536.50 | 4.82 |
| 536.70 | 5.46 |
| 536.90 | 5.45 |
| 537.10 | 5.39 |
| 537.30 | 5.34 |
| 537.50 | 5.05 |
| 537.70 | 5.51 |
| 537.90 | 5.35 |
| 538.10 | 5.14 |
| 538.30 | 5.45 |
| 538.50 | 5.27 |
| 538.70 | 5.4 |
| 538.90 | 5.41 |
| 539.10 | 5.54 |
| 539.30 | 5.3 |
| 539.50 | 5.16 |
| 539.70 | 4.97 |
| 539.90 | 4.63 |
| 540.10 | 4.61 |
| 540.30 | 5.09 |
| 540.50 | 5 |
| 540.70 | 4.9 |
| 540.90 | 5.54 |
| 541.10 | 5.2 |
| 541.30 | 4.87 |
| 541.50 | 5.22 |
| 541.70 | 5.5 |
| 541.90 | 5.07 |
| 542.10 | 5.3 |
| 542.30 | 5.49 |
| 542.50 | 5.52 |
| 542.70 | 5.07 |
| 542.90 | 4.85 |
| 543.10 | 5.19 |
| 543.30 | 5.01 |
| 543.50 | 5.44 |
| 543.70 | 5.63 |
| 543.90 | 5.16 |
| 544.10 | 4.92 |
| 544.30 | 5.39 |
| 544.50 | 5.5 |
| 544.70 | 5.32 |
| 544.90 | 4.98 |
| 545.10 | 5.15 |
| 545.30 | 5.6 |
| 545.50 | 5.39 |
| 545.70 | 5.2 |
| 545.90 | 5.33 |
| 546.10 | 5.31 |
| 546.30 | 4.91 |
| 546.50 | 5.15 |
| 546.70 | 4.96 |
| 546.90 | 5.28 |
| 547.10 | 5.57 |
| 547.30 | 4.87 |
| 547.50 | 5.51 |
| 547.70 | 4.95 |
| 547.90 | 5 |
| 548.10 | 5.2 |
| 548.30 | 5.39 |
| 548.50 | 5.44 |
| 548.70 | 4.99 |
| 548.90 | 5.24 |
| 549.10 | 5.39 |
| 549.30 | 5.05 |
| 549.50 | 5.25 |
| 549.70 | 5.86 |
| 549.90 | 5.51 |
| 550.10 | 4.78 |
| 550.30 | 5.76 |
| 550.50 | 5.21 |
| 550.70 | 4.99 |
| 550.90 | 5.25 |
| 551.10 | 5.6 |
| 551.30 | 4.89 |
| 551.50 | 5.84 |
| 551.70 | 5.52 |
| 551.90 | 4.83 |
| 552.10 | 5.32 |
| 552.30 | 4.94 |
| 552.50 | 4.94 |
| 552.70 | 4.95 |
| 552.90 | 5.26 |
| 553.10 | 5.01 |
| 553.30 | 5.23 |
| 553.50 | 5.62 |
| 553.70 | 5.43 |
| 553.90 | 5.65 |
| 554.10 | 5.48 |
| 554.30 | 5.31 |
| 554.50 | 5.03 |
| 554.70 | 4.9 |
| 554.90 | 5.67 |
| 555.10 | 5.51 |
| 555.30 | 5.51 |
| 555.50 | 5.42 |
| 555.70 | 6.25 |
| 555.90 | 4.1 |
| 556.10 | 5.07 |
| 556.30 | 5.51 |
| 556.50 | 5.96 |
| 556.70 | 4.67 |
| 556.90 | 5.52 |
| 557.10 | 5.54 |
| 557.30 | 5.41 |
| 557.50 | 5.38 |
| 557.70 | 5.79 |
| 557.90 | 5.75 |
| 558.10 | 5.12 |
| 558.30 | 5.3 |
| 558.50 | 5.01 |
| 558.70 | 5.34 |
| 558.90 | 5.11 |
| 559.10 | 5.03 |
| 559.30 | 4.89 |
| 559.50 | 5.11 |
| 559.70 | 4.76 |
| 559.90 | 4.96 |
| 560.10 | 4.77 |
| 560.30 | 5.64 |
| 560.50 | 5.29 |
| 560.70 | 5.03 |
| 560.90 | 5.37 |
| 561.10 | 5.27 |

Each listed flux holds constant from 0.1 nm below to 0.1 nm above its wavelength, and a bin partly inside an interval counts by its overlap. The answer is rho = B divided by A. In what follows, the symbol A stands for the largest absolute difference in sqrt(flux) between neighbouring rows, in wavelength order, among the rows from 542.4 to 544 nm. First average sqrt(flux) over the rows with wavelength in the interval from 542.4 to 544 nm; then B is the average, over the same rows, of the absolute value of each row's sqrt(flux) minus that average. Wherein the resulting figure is 0.48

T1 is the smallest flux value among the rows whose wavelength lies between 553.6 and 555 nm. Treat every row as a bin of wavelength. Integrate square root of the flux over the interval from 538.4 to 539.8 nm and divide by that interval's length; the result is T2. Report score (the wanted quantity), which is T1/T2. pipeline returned 2.13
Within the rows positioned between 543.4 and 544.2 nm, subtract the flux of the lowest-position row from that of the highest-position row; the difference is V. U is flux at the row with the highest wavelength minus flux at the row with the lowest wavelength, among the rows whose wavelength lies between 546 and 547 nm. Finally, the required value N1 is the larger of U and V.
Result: -0.03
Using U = -0.03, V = -0.52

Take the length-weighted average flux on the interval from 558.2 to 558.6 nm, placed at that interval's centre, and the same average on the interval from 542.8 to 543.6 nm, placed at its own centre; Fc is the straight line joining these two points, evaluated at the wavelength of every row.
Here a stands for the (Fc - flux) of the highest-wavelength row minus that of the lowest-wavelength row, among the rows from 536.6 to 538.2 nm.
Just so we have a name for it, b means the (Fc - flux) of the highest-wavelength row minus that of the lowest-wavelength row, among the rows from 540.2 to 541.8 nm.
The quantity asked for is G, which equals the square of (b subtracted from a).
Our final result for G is 0.53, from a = 0.32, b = -0.4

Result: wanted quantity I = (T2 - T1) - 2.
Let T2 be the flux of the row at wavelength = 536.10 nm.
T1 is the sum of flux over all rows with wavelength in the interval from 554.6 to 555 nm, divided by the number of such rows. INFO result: -1.7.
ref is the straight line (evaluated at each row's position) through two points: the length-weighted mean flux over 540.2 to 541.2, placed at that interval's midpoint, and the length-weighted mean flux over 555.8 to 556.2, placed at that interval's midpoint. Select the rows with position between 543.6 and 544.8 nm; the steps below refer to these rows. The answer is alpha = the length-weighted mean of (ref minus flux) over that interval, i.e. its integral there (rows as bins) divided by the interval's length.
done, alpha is -0.3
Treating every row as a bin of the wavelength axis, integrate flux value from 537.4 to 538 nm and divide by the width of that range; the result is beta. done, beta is 5.30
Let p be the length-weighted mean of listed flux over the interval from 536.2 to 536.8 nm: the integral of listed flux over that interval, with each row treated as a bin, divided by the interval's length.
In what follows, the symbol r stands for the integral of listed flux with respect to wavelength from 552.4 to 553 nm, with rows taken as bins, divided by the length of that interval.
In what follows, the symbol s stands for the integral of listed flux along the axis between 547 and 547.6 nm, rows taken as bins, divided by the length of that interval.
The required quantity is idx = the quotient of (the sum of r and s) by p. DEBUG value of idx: 2.01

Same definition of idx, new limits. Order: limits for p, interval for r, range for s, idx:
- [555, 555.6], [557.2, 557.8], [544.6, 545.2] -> 1.95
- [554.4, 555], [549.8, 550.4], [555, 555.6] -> 2.08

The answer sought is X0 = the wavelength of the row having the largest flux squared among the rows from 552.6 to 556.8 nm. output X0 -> 555.70 nm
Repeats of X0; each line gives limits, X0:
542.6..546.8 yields 543.70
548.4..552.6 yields 549.70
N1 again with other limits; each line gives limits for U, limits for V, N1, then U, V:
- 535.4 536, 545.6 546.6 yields 0.30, 0.30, -0.05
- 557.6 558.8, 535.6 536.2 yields 0.01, -0.45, 0.01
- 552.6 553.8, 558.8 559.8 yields 0.48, 0.48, -0.35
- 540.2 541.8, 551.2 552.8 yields 0.41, 0.41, 0.06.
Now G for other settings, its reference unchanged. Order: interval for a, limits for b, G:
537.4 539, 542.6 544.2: 0.26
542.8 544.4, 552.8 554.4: 0.24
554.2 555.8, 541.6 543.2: 1.56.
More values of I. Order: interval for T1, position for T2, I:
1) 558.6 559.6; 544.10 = -2.2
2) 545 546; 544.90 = -2.4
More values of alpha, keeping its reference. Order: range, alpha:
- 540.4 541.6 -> 0.0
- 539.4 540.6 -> 0.3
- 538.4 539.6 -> -0.1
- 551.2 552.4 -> -0.5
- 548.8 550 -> -0.6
